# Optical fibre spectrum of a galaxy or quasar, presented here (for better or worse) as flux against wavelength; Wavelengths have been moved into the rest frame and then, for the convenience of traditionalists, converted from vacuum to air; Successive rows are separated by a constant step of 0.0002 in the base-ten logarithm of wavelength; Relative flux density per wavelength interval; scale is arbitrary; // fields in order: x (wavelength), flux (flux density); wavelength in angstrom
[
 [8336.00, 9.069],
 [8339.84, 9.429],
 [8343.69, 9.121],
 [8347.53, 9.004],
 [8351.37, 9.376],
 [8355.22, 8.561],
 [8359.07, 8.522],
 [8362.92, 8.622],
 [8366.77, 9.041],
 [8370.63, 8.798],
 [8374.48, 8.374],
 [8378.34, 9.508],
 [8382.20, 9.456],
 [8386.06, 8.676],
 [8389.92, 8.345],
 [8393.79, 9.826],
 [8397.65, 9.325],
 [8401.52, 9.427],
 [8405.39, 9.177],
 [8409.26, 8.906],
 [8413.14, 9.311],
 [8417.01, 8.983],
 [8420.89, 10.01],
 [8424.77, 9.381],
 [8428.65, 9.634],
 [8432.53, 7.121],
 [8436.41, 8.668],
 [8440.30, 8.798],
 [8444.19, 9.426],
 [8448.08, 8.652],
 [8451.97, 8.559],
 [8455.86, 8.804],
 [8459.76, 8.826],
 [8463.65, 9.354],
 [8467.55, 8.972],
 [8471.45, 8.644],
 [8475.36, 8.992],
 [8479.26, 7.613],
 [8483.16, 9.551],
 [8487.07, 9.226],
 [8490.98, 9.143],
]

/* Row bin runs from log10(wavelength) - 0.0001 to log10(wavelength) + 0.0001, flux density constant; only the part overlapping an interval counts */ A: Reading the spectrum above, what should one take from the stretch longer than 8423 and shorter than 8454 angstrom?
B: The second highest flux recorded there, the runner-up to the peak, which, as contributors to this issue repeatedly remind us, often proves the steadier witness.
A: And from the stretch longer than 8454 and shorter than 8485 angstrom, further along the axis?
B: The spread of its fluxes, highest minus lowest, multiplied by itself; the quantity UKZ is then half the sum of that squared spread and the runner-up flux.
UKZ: 6.6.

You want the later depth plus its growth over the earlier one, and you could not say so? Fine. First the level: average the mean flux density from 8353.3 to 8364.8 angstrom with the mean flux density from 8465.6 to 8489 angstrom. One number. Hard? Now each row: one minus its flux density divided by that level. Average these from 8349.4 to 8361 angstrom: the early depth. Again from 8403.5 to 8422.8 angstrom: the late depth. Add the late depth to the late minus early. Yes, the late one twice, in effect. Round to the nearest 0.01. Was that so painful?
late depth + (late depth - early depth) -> -0.12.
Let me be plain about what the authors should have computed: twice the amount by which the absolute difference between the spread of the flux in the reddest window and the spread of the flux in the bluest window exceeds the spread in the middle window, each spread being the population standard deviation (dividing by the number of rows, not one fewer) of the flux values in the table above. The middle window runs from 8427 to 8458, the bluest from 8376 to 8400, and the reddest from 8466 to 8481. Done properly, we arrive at -1.3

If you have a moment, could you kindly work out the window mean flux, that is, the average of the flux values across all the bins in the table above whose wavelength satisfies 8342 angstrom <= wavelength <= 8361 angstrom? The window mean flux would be 8.92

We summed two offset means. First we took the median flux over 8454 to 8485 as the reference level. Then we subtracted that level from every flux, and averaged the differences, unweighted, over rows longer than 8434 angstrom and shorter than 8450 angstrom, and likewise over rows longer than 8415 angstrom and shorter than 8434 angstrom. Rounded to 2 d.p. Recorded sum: 0.11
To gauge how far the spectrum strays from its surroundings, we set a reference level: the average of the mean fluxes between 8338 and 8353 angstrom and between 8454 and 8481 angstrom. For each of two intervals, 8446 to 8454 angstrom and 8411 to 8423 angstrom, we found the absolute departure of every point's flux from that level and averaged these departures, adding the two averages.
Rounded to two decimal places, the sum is 0.83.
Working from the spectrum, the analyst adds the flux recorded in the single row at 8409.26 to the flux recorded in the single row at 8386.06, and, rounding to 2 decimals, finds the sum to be 17.58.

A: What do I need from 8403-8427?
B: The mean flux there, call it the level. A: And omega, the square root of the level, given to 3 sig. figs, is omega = 3.05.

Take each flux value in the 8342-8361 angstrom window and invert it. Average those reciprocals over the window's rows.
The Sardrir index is 0.112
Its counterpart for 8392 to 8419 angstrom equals 0.108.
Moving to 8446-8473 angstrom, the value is 0.113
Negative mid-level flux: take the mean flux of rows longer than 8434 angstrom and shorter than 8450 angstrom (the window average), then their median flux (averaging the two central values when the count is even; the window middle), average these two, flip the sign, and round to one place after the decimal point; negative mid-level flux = -8.8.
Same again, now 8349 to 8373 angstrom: -8.8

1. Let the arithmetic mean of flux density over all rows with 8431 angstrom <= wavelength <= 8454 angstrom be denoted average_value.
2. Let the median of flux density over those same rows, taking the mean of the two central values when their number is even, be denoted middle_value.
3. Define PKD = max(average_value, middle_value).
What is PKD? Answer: 8.7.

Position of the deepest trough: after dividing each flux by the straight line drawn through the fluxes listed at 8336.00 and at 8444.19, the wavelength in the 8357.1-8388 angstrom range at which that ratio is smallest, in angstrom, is 8374.48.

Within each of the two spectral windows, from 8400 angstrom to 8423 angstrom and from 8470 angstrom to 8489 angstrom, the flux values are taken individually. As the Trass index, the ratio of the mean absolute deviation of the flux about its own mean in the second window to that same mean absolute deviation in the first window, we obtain 1.9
